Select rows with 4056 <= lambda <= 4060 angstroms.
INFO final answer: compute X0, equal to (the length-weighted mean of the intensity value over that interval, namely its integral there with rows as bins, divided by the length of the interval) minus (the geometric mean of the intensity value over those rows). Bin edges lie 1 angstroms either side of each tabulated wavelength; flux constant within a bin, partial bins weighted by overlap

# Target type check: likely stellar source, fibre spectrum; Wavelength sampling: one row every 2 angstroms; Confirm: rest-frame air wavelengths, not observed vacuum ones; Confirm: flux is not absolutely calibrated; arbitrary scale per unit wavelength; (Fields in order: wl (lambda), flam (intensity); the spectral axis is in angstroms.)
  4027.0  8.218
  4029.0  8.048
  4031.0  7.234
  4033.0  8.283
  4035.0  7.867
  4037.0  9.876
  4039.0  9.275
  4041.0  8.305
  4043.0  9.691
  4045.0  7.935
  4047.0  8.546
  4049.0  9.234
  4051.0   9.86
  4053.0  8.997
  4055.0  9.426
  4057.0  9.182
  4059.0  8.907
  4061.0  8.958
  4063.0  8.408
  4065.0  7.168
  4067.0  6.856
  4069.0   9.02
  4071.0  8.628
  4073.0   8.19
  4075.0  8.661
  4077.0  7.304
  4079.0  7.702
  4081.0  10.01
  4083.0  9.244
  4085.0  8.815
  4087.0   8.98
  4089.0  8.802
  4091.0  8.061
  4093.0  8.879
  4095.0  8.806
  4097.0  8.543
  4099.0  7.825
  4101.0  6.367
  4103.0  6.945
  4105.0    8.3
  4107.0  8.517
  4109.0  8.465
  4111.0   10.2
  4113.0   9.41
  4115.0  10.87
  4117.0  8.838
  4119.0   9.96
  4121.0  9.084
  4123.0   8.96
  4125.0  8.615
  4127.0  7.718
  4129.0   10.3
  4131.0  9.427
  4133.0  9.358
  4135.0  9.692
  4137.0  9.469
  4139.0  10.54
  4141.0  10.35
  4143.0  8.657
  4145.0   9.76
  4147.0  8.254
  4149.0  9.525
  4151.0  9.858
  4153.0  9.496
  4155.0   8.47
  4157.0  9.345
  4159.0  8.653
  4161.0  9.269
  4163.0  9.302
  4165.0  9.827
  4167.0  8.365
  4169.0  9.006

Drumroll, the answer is 0.001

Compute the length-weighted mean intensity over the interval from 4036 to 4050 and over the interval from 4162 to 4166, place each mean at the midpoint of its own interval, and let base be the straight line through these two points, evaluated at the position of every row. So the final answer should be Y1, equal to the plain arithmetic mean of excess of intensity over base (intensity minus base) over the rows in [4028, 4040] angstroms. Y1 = -0.51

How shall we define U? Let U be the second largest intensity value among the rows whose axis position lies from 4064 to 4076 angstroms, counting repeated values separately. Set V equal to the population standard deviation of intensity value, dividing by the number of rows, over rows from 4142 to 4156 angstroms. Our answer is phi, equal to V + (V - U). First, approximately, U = 8.661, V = 0.6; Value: -7.4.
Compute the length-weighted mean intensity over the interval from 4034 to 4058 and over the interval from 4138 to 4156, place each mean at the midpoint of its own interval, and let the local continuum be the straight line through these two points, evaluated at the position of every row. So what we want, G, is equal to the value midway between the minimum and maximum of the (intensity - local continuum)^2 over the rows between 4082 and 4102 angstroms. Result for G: 4.1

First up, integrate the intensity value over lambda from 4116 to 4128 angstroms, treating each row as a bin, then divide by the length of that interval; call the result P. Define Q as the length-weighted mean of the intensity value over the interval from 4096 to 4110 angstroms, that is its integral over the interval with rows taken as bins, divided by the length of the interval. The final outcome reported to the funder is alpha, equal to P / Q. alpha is 1.13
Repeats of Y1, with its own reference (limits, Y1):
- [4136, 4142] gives 0.68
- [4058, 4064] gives -0.31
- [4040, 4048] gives -0.37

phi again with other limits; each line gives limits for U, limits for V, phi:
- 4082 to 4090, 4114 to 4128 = -7.1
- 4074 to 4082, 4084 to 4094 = -8.0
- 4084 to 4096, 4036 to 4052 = -7.5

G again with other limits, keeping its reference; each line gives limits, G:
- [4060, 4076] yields 2.5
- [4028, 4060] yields 1.5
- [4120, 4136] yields 1.3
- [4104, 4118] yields 1.2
